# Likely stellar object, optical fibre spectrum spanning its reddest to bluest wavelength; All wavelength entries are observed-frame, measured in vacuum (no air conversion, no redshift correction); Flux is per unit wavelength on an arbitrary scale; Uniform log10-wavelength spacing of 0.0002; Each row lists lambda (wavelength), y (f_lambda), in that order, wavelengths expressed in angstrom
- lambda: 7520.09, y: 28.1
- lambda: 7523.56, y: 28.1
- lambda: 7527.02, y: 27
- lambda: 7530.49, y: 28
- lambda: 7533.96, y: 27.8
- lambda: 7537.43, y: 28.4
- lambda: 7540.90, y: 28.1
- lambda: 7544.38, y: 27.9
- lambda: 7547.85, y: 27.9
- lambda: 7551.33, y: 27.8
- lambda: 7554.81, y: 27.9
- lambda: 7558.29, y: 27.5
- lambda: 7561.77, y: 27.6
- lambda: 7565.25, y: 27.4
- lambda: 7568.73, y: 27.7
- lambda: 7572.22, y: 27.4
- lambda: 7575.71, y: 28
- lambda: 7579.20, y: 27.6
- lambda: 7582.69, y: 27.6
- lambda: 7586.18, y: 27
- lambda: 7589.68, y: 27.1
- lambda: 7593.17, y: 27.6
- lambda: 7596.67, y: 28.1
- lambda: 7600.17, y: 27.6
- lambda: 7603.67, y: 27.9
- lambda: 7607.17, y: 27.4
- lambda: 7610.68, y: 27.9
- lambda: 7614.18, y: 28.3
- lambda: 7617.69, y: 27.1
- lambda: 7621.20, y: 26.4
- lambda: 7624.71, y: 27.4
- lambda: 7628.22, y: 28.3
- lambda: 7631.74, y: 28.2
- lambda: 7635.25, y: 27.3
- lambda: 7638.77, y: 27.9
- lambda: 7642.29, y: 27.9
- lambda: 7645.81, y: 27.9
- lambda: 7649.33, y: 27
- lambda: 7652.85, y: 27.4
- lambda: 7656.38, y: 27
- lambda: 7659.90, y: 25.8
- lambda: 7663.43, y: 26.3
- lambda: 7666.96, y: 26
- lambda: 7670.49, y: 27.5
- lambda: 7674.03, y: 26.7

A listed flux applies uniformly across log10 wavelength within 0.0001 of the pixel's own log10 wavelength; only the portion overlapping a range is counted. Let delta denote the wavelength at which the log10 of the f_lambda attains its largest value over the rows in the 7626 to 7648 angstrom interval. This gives 7628.22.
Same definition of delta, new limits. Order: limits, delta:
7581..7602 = 7596.67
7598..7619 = 7614.18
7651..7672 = 7670.49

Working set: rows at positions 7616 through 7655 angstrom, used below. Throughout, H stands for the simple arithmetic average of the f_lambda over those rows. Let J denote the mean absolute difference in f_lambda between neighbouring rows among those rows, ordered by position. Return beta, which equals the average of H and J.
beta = 14.0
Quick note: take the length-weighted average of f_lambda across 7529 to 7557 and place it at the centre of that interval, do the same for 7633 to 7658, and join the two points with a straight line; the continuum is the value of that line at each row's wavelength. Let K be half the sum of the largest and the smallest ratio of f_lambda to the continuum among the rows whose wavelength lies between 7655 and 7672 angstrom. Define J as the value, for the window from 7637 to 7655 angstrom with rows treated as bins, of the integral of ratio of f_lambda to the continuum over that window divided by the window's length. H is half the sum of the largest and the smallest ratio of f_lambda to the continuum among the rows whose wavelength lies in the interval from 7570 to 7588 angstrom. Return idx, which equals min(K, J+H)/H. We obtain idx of 0.98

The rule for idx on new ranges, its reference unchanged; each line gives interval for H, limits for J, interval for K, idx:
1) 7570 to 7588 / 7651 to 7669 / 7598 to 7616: 1.02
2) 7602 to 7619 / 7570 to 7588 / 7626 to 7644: 1.01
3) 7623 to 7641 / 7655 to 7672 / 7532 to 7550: 1.00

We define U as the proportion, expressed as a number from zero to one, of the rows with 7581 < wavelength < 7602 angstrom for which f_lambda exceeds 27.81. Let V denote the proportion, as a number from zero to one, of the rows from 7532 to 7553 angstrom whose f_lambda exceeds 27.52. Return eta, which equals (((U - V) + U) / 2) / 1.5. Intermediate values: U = 0.2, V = 1.00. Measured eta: -0.22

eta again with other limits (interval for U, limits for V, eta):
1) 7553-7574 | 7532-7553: -0.22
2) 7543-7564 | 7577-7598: 0.11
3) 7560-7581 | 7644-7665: 0.06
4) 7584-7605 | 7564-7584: 0.00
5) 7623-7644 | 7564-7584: 0.22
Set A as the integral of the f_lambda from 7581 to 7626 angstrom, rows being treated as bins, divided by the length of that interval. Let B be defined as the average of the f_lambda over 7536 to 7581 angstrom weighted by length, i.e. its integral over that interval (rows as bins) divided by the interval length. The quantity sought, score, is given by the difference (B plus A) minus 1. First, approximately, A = 27.5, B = 27.8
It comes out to 54.3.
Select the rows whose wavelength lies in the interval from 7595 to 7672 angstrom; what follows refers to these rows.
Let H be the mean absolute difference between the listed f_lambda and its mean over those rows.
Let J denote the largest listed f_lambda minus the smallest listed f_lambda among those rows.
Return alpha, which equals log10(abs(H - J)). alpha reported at 0.29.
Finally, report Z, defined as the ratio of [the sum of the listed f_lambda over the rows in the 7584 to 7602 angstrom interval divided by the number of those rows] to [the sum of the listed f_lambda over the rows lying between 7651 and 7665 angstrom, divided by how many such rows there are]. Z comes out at 1.03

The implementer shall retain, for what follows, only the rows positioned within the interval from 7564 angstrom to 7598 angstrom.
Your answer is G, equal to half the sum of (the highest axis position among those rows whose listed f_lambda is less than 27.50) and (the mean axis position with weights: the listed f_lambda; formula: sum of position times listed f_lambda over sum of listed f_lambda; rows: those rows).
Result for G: 7585.3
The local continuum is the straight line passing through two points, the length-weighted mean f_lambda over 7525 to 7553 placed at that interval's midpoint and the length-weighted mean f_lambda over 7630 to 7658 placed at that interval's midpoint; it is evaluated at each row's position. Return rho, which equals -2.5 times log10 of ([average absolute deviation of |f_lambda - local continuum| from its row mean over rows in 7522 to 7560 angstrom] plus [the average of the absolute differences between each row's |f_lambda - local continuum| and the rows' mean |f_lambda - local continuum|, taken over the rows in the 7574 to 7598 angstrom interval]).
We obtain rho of 1.01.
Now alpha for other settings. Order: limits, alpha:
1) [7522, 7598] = 0.04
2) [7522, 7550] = 0.06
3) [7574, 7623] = 0.18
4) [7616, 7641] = 0.14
